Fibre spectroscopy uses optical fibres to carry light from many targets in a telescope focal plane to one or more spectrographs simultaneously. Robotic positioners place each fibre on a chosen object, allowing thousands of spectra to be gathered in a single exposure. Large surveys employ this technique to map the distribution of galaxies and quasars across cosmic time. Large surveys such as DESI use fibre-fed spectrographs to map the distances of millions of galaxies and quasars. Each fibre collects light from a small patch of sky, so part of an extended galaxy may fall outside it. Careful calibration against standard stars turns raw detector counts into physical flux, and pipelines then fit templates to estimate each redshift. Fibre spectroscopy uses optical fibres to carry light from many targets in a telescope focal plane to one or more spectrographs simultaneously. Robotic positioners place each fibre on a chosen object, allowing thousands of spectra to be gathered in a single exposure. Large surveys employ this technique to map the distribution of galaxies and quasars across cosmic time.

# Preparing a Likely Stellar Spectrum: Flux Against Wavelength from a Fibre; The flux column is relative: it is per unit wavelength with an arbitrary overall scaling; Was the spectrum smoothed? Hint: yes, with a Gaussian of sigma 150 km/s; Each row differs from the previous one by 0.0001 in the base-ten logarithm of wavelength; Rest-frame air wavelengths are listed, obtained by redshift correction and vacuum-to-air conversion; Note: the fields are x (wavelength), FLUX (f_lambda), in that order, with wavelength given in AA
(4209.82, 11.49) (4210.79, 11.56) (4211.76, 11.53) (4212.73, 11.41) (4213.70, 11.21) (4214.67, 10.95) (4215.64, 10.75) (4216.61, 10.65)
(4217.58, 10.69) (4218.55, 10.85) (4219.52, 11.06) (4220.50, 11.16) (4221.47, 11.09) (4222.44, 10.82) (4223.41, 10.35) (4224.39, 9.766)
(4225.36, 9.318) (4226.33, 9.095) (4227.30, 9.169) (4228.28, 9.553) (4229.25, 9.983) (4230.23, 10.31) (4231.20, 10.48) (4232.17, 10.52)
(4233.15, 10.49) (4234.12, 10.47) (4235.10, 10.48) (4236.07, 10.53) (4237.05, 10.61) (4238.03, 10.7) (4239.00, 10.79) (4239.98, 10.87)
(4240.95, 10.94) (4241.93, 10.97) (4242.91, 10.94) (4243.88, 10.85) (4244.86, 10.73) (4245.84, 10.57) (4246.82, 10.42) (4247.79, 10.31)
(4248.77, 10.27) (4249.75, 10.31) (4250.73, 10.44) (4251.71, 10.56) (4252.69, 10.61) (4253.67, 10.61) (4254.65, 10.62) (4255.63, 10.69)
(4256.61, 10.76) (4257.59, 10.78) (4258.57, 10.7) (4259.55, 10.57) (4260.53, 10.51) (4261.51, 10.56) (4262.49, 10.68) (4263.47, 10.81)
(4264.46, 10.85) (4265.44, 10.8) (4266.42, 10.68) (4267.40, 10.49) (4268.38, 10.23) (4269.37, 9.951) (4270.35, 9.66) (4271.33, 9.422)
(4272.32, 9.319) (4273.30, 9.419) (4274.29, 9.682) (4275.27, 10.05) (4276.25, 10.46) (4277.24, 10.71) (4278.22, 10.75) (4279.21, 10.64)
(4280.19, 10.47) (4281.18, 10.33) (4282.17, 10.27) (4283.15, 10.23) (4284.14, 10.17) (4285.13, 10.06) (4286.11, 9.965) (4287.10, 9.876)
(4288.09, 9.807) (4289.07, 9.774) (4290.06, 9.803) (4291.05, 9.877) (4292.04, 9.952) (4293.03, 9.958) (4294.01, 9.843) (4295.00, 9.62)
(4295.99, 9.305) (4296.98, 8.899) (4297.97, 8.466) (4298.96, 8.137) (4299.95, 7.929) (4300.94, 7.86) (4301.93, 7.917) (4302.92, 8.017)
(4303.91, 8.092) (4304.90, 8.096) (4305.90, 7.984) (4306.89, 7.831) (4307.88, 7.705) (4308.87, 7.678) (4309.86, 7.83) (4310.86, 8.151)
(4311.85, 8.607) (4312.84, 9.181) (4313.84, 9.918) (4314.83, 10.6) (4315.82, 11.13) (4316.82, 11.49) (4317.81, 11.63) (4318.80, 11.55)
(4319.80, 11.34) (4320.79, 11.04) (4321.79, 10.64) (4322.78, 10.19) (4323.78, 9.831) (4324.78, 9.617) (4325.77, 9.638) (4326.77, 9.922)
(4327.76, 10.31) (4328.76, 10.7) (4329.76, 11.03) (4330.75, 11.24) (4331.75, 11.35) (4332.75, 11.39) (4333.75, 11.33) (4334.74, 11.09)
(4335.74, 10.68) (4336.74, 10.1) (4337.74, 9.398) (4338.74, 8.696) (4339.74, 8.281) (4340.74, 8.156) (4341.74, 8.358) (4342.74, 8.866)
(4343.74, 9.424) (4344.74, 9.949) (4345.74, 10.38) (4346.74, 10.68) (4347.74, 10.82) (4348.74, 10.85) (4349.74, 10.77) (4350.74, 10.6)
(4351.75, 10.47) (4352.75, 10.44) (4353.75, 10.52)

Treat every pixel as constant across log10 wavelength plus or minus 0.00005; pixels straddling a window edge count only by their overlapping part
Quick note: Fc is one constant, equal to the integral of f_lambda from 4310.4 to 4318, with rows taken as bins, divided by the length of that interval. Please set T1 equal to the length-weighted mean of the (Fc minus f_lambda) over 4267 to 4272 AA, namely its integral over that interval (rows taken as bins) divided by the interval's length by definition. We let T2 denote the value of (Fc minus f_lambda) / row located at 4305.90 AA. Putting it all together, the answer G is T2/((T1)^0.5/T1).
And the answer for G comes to 0.72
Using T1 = 0.1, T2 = 2.06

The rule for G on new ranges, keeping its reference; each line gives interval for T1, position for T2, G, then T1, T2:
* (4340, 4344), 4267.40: -0.53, 1.4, -0.45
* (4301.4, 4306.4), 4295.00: 0.60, 2.0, 0.42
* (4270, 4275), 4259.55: -0.38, 0.5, -0.53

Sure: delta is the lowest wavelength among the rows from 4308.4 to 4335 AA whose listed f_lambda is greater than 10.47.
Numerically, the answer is 4314.83 AA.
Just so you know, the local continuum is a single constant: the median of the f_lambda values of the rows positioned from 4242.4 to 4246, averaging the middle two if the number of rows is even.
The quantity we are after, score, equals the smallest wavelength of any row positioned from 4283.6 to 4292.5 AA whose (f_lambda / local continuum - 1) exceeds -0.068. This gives 4284.14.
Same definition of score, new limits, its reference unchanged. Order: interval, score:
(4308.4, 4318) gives 4314.83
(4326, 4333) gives 4327.76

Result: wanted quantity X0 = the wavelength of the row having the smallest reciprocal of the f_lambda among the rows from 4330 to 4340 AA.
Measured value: 4332.75 AA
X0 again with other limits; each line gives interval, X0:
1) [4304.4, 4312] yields 4311.85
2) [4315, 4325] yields 4317.81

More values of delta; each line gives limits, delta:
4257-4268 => 4257.59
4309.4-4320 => 4314.83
